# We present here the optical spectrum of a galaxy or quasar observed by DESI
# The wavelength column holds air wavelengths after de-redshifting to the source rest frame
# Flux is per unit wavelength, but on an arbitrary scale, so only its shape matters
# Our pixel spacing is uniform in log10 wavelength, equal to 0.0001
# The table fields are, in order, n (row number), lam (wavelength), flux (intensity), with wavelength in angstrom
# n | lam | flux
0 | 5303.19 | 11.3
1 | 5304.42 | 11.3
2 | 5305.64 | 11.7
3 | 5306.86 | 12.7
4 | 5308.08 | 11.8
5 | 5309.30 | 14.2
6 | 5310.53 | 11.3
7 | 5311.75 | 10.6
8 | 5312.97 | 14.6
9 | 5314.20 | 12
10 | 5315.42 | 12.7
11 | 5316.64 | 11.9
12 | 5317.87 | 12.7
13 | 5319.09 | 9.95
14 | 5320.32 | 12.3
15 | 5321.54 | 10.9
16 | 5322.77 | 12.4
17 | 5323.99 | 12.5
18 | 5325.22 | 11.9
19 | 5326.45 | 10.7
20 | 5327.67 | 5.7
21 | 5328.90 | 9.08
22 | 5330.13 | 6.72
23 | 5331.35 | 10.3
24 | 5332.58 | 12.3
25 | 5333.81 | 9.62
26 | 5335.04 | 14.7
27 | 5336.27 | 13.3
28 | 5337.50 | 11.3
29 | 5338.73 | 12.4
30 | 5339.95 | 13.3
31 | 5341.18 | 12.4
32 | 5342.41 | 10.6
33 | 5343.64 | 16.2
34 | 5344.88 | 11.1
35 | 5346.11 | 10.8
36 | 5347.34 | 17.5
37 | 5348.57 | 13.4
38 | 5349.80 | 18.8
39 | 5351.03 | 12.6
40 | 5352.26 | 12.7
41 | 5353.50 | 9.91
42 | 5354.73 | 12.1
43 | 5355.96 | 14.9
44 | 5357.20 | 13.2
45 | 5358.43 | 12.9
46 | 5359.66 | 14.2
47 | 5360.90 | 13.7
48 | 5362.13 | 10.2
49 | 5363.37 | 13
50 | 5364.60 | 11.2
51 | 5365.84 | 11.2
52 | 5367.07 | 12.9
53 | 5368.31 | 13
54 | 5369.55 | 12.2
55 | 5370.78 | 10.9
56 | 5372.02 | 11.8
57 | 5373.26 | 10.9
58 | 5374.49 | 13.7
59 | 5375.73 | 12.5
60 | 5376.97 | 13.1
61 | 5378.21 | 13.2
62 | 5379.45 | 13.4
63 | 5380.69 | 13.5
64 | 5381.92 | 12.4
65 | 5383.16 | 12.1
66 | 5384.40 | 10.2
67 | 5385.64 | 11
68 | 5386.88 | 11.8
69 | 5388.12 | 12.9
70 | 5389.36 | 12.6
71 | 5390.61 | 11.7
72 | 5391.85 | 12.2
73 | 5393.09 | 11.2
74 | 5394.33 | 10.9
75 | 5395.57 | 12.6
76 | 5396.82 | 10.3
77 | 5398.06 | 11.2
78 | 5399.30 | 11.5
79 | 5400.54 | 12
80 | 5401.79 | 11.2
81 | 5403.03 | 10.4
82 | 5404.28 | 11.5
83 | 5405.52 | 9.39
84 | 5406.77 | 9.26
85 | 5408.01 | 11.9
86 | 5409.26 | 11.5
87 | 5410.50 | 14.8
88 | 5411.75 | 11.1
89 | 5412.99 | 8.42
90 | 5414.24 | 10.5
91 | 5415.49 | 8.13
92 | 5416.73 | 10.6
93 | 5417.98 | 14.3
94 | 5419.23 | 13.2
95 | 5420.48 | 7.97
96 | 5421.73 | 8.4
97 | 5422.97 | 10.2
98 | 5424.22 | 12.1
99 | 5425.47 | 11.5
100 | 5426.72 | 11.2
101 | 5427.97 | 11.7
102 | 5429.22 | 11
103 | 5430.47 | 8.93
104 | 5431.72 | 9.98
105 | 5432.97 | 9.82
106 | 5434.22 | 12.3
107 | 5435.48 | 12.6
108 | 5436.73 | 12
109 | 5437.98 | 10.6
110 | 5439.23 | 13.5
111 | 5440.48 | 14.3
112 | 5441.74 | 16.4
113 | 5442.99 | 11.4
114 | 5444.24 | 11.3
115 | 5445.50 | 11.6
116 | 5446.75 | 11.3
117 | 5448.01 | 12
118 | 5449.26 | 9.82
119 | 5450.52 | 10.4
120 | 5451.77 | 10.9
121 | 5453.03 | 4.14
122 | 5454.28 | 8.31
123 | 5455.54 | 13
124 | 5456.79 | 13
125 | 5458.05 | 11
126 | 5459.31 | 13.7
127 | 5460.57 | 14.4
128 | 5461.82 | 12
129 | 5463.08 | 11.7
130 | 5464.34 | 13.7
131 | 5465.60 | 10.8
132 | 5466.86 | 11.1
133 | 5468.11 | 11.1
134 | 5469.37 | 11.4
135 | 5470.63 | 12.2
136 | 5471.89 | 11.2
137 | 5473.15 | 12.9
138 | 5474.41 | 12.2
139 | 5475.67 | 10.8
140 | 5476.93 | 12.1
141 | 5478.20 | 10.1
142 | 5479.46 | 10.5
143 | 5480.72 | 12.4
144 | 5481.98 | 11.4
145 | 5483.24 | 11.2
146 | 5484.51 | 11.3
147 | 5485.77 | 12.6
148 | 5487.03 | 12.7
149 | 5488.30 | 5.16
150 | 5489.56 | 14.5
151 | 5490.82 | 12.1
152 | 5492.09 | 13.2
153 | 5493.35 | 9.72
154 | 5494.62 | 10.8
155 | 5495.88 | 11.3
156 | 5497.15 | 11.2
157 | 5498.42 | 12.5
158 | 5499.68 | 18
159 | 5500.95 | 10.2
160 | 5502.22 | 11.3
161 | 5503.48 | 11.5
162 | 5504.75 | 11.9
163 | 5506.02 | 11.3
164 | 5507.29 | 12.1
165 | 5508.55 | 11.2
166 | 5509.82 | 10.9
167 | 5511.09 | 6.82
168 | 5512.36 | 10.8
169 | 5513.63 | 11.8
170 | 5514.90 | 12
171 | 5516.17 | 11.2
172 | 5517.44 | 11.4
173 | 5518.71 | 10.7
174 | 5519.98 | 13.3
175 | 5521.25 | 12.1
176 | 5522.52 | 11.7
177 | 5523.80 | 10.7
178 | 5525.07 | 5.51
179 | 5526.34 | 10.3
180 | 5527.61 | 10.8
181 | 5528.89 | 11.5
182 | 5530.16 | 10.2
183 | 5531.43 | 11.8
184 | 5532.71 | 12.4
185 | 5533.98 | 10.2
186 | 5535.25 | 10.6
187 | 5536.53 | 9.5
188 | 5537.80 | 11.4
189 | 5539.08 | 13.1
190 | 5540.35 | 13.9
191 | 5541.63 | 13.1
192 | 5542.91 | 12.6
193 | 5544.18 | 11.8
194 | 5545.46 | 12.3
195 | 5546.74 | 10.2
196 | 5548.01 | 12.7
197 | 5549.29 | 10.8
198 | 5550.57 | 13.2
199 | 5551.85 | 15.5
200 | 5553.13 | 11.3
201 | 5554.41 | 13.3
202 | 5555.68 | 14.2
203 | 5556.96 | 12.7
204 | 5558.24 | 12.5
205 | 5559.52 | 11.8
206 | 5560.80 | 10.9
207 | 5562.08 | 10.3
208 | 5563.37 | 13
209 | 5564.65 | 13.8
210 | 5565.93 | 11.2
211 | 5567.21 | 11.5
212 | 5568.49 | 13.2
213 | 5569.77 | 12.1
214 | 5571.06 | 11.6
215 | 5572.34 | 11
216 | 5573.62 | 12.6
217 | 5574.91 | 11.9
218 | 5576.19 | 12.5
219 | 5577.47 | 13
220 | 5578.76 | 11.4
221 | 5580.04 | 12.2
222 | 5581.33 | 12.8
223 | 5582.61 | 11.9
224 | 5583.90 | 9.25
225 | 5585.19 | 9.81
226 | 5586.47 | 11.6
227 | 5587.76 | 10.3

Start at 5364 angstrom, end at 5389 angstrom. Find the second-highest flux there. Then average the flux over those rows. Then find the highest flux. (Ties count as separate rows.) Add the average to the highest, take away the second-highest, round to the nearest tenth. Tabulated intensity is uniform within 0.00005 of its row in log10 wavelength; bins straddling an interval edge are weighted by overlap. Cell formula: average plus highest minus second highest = 12.4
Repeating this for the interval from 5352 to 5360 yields 13.5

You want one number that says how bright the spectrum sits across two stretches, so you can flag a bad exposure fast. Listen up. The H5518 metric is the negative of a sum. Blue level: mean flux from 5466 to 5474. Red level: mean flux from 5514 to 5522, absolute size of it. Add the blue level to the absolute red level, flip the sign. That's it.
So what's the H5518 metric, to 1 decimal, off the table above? -23.4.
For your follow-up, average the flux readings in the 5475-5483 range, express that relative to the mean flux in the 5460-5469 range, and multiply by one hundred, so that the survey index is 93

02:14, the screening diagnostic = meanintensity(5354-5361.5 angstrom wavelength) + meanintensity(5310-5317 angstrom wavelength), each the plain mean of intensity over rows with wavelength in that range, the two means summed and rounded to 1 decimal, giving 25.7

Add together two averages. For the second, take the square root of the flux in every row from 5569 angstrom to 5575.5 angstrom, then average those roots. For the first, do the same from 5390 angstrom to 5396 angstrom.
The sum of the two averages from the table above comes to 6.86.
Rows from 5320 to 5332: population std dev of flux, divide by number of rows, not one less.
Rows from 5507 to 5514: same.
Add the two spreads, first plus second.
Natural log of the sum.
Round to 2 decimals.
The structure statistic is 1.39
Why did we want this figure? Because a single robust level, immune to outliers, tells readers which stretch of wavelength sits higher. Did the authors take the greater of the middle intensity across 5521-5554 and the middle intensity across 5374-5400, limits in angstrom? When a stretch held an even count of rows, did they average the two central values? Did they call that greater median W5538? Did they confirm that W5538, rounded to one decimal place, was 12.2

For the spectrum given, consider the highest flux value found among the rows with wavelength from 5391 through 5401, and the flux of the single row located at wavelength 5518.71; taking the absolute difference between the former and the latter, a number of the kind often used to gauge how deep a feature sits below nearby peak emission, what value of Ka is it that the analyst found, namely 1.9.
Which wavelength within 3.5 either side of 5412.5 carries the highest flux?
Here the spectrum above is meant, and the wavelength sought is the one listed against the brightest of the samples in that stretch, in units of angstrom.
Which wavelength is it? 5410.50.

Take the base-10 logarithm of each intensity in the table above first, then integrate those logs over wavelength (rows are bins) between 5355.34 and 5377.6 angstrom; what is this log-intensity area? 24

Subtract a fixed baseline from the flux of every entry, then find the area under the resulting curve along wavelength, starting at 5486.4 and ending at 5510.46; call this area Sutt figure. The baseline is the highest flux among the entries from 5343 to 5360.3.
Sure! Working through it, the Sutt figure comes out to -172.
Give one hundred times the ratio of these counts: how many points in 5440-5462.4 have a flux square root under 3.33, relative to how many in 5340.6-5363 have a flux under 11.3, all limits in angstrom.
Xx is 120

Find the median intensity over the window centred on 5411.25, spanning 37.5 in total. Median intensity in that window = 11.2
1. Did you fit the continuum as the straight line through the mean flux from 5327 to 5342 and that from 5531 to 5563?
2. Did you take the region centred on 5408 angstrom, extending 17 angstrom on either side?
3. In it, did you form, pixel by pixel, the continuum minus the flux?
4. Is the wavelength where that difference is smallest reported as 5410.50 angstrom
